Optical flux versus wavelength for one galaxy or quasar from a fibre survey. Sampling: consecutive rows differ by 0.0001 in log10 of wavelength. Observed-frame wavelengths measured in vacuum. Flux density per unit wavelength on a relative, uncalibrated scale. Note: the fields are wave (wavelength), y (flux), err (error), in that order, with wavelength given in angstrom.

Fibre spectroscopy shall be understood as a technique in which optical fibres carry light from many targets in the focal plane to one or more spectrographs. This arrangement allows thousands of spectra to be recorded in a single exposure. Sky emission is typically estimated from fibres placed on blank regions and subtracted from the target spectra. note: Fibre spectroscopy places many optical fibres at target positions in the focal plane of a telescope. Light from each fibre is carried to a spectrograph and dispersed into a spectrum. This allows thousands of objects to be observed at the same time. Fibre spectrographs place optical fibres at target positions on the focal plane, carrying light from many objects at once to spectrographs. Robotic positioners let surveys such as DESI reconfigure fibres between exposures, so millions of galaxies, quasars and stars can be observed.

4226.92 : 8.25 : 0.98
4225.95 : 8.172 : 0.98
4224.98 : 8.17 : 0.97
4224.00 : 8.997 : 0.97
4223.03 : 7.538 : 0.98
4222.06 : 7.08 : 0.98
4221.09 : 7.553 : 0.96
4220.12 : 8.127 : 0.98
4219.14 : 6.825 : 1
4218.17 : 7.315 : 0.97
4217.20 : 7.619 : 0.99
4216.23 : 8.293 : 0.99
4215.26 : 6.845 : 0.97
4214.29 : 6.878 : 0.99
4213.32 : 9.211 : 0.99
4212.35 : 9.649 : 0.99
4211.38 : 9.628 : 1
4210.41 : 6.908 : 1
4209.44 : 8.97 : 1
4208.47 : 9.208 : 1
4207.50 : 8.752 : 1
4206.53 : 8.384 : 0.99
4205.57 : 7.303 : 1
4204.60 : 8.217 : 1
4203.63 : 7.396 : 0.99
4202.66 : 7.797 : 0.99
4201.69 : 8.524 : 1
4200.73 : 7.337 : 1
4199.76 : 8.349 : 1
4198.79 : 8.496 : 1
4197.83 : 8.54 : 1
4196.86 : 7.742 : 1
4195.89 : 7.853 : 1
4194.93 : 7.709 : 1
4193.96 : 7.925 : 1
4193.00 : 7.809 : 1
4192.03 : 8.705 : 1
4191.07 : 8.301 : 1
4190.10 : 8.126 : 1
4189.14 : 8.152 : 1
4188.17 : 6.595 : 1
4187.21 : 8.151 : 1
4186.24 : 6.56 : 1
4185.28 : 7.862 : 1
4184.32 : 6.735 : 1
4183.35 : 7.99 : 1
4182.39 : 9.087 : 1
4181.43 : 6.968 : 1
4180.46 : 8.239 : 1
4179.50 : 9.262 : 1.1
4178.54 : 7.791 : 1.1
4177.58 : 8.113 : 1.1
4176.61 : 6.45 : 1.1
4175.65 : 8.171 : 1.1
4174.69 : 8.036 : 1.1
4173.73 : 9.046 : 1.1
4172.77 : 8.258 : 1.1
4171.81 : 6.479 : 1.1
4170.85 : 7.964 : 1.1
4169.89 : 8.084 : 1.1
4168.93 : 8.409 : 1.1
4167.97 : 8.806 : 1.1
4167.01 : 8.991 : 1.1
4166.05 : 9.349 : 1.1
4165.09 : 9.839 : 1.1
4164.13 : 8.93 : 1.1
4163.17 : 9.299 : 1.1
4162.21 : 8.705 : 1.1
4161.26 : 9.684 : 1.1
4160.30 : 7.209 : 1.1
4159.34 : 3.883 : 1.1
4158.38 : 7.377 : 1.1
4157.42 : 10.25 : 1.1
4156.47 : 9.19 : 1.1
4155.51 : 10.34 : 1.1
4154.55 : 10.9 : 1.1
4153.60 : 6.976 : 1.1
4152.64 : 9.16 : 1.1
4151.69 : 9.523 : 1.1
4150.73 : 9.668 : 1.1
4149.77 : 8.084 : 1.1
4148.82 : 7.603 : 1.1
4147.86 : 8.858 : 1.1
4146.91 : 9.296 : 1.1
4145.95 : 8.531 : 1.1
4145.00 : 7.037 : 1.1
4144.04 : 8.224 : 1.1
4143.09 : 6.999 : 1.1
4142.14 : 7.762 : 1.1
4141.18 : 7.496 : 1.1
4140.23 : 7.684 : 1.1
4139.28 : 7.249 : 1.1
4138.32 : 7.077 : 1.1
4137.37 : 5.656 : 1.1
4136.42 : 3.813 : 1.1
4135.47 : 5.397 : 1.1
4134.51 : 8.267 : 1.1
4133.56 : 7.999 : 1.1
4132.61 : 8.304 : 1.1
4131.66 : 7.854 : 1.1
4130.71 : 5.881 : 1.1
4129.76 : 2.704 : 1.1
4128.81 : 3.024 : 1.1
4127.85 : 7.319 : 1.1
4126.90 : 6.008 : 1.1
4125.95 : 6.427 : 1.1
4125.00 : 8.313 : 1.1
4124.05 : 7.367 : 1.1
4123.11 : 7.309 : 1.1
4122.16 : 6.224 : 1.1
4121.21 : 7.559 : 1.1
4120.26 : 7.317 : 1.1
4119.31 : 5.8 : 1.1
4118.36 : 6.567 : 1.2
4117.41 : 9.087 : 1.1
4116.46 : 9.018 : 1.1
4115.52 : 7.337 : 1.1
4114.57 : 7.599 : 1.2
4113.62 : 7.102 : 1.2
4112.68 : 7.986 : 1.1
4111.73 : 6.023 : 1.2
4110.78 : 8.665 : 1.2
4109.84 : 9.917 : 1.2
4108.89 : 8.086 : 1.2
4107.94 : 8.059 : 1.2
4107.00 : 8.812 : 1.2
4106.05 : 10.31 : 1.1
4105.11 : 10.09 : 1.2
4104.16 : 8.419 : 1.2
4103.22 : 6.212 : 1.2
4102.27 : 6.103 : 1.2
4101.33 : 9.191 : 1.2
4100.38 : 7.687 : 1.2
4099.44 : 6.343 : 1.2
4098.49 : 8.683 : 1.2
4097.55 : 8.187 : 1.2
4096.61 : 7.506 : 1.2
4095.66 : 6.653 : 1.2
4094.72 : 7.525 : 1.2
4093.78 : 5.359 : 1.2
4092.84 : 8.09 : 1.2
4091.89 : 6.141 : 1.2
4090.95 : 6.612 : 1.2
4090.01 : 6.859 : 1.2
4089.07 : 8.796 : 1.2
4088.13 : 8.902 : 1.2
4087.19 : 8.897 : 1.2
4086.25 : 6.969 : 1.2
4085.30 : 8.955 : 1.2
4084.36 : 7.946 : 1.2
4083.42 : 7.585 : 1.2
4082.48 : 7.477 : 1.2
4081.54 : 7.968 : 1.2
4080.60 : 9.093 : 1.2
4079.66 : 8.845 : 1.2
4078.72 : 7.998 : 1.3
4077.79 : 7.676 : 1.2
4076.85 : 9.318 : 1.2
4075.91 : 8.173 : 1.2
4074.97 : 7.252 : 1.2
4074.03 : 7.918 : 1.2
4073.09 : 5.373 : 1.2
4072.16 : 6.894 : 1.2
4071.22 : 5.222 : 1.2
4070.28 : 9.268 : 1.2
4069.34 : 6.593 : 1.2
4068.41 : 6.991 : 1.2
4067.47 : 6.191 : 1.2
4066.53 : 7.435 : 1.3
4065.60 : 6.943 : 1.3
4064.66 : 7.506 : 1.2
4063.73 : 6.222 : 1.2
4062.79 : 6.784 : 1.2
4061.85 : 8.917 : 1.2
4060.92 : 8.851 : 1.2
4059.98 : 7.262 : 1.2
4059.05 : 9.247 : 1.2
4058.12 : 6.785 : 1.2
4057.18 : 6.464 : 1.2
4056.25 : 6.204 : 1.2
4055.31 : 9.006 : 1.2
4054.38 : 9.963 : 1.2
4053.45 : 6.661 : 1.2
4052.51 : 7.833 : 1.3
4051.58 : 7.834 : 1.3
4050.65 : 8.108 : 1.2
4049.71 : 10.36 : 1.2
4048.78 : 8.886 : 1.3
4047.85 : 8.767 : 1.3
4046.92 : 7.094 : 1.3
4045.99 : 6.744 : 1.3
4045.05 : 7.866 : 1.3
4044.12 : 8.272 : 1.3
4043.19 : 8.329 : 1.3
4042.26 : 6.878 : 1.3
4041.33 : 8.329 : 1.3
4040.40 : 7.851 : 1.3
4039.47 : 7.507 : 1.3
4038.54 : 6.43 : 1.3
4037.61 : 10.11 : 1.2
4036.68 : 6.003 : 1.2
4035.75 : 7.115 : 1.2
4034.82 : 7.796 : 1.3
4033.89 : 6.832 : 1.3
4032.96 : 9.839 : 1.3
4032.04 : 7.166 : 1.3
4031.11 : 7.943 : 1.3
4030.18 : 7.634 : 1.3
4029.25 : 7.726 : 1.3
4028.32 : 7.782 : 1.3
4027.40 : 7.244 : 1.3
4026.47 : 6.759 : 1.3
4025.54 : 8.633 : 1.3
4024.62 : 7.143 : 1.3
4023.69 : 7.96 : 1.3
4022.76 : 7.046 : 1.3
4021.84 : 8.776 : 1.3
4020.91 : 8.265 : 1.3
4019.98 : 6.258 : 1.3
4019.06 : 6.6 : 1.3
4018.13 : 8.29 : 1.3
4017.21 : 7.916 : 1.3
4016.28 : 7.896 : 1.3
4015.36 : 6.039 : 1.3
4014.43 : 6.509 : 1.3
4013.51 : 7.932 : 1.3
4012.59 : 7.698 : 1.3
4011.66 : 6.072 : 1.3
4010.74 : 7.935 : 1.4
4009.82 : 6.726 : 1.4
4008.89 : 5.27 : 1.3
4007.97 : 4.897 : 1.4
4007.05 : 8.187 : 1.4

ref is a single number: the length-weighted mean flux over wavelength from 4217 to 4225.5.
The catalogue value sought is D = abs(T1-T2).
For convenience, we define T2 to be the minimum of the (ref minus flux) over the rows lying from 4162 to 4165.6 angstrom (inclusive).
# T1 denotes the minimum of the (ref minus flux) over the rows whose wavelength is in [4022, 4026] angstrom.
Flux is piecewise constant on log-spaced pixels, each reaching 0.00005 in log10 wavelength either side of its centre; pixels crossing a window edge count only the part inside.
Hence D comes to 1.2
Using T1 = -0.9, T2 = -2.14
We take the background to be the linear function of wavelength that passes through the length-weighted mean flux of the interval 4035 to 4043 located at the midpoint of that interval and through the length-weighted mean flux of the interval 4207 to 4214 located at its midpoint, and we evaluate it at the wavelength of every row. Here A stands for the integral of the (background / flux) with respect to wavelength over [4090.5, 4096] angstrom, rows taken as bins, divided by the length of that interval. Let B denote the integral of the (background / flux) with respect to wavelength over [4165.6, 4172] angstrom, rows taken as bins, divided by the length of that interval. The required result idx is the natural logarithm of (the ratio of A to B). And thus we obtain 0.16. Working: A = 1.21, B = 1.03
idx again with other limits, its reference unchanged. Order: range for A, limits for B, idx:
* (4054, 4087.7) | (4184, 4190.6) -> -0.12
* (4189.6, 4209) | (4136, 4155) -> -0.02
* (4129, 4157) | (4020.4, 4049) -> 0.19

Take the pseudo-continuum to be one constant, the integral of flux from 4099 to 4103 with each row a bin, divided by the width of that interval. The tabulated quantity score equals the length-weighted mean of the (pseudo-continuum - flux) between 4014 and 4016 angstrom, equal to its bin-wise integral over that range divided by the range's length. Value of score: 0.8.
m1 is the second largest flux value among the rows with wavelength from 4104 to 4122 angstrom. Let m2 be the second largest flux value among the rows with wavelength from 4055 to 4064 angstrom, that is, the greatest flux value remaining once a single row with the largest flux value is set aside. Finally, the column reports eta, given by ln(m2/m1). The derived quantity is -0.11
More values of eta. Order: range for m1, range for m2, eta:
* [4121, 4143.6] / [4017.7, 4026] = 0.04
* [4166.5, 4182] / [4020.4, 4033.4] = -0.03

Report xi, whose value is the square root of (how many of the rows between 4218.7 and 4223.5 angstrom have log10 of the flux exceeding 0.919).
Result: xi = 0.0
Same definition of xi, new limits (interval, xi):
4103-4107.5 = 2.0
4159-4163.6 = 1.7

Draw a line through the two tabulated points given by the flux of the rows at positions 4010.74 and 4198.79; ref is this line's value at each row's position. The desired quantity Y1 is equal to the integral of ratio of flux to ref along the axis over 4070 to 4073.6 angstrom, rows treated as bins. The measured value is 2.91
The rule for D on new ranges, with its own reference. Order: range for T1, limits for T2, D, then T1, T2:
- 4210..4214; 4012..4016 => 1.7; -2.0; -0.24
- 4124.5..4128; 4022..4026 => 0.3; -0.6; -0.94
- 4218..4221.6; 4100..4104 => 1.1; -0.4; -1.50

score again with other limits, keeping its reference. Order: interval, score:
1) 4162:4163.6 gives -1.8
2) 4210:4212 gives -1.1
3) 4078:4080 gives -1.0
